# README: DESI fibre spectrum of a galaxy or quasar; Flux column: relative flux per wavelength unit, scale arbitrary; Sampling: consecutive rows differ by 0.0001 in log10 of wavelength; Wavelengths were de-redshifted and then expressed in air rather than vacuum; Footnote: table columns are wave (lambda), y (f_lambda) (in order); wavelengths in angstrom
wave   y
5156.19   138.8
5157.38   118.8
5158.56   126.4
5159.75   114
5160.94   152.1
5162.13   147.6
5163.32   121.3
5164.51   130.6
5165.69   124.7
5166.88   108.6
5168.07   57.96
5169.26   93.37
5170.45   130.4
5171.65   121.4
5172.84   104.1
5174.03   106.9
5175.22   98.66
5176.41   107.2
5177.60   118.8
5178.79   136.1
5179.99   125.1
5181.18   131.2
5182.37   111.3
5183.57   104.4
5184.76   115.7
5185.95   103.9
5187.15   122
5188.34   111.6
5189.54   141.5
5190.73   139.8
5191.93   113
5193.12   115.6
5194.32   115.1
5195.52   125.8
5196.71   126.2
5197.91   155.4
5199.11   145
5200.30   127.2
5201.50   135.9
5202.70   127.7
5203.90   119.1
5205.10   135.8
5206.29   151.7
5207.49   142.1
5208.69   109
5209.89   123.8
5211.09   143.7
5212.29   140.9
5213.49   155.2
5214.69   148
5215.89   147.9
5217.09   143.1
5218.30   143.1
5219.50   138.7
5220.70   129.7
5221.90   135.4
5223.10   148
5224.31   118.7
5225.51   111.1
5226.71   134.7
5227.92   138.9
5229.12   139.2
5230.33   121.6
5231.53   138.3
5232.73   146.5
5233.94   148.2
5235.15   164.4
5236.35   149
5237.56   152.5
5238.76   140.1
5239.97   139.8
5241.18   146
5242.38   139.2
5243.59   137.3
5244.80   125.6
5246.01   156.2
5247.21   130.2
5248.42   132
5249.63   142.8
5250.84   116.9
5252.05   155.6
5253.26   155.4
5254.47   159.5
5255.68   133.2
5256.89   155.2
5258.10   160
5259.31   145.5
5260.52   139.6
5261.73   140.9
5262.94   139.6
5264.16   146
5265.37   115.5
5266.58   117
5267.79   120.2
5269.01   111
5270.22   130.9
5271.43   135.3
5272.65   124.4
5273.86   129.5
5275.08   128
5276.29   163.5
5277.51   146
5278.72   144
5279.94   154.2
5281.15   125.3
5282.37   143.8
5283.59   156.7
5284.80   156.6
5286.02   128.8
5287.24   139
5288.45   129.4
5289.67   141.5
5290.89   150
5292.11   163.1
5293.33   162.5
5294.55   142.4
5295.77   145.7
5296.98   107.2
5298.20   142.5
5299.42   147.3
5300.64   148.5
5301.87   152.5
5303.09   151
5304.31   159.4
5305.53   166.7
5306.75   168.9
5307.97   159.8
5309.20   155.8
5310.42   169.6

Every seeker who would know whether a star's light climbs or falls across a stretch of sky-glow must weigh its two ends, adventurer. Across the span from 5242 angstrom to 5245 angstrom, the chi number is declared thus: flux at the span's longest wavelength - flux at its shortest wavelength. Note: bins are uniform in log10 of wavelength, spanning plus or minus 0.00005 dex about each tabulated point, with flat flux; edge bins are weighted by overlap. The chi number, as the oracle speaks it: -14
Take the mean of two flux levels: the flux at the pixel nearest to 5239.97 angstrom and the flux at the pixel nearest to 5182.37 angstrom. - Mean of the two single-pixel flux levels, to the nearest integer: 126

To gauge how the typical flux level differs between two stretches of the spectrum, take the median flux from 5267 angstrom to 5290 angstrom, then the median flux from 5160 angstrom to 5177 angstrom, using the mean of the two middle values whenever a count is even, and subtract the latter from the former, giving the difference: 20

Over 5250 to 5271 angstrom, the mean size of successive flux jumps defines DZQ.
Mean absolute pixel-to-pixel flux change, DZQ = 11.9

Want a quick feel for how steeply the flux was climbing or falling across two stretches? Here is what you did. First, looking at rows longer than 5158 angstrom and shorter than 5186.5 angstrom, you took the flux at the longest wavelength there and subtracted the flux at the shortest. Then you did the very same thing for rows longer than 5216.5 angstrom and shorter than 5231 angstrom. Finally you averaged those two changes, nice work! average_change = -22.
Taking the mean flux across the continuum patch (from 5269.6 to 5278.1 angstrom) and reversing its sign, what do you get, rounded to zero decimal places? -137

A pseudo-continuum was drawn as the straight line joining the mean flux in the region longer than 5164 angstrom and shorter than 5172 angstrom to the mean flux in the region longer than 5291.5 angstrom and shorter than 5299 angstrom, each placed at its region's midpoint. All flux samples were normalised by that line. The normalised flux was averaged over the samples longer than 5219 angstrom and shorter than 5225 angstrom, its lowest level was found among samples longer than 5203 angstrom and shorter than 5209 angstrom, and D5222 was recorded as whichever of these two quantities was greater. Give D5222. 1.08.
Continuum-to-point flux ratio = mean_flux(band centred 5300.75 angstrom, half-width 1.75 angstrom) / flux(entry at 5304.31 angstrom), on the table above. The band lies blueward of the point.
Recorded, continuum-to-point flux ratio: 0.94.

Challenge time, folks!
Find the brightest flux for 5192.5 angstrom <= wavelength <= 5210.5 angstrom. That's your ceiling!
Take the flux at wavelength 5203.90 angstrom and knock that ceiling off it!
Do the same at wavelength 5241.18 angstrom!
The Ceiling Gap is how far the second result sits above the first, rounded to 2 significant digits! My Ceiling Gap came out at 27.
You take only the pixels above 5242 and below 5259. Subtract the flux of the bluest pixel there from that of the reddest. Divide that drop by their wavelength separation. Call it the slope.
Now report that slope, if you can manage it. 1.3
